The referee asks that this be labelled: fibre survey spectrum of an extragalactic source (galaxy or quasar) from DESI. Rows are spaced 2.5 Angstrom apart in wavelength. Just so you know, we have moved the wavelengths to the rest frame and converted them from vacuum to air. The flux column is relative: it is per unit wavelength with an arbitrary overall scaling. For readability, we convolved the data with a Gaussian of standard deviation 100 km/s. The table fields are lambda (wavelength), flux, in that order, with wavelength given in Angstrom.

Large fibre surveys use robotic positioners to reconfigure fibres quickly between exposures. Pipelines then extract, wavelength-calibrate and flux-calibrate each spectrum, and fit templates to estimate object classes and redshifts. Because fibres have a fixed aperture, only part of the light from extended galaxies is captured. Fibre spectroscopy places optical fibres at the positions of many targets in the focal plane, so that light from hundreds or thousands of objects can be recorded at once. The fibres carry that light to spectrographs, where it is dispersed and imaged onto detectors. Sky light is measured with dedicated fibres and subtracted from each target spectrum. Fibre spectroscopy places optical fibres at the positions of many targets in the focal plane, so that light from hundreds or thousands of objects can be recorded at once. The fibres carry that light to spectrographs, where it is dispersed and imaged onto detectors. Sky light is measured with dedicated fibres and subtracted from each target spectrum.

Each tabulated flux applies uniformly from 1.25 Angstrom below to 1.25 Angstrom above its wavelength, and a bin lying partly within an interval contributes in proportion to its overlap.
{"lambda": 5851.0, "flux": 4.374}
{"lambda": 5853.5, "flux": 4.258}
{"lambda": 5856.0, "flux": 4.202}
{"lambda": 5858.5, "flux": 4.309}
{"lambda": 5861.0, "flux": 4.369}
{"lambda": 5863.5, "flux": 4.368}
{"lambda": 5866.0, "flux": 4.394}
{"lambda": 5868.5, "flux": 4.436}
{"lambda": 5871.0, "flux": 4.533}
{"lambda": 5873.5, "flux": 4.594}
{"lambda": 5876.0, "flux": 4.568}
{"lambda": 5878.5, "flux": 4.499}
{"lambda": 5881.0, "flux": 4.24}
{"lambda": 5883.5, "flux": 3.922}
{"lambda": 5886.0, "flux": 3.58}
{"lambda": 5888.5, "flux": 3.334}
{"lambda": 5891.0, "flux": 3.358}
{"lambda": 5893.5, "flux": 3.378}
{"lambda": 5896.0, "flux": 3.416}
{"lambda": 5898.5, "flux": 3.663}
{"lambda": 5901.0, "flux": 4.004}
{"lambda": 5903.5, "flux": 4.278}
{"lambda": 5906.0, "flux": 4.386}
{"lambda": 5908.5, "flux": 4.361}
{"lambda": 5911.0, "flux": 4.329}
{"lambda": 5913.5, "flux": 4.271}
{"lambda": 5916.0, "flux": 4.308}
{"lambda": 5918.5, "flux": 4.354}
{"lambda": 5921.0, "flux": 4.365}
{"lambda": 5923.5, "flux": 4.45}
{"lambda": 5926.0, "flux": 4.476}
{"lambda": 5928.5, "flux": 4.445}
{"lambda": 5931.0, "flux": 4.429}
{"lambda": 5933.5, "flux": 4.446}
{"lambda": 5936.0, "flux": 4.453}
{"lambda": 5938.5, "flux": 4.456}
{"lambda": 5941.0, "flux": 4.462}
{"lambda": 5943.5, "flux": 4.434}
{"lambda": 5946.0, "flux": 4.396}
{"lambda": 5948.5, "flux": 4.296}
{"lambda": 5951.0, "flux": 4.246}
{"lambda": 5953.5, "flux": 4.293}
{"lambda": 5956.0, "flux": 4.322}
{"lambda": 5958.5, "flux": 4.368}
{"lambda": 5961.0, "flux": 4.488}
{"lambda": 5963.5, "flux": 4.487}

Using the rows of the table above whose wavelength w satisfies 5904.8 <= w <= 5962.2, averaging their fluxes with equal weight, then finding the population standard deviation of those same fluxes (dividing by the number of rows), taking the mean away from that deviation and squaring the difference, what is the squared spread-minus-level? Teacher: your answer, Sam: 18.6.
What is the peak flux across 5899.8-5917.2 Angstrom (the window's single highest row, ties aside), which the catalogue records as 4.386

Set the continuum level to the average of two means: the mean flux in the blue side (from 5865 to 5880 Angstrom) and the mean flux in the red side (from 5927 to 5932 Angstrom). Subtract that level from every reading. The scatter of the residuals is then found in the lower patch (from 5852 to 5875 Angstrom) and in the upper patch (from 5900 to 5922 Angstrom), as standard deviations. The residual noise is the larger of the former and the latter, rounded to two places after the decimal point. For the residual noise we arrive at 0.12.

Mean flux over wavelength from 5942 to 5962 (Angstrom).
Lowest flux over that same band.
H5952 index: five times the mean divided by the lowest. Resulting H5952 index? 5.13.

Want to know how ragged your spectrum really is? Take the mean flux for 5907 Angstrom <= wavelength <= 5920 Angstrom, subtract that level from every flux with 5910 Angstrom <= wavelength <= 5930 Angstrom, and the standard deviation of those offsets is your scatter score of 0.07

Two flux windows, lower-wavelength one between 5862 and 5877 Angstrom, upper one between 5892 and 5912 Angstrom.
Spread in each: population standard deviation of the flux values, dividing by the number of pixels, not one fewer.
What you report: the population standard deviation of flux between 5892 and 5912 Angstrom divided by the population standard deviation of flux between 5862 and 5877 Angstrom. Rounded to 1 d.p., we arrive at 4.6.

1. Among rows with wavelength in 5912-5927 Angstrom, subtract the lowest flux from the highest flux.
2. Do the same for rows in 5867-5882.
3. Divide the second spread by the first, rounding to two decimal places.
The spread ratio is 1.73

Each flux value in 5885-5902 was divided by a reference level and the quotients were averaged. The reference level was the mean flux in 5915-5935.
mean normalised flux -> 0.80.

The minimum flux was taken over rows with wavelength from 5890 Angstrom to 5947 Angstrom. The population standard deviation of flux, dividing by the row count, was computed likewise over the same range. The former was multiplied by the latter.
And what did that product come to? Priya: 1.23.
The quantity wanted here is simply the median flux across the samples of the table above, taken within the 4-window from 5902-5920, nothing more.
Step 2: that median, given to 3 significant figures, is 4.33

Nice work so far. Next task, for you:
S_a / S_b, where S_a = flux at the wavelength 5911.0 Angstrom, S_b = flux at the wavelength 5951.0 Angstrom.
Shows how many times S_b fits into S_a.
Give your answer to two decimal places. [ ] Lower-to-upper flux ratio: 1.02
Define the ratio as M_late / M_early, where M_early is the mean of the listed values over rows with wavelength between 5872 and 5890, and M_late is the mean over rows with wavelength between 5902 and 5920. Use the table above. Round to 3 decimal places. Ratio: 1.054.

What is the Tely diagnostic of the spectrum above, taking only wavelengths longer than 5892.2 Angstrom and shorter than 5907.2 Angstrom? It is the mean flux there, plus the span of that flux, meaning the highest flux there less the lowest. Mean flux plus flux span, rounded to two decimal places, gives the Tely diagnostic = 4.86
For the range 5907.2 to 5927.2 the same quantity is 4.57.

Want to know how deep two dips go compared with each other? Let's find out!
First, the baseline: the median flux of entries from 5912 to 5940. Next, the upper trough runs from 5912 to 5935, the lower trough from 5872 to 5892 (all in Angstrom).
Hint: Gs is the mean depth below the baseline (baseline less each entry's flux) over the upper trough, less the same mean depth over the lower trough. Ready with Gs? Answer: -0.4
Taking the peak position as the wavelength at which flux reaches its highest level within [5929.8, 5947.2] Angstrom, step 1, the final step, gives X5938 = 5941.0 Angstrom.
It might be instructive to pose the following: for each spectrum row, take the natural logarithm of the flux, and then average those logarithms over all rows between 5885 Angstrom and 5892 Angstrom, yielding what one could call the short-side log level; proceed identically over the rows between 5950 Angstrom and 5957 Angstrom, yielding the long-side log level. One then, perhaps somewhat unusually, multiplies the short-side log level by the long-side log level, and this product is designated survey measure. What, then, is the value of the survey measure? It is 1.79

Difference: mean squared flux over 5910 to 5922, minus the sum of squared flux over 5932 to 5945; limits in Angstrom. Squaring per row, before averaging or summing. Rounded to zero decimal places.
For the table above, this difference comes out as -80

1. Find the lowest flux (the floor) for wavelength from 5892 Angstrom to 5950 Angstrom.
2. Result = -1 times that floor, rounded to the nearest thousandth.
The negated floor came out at -3.378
